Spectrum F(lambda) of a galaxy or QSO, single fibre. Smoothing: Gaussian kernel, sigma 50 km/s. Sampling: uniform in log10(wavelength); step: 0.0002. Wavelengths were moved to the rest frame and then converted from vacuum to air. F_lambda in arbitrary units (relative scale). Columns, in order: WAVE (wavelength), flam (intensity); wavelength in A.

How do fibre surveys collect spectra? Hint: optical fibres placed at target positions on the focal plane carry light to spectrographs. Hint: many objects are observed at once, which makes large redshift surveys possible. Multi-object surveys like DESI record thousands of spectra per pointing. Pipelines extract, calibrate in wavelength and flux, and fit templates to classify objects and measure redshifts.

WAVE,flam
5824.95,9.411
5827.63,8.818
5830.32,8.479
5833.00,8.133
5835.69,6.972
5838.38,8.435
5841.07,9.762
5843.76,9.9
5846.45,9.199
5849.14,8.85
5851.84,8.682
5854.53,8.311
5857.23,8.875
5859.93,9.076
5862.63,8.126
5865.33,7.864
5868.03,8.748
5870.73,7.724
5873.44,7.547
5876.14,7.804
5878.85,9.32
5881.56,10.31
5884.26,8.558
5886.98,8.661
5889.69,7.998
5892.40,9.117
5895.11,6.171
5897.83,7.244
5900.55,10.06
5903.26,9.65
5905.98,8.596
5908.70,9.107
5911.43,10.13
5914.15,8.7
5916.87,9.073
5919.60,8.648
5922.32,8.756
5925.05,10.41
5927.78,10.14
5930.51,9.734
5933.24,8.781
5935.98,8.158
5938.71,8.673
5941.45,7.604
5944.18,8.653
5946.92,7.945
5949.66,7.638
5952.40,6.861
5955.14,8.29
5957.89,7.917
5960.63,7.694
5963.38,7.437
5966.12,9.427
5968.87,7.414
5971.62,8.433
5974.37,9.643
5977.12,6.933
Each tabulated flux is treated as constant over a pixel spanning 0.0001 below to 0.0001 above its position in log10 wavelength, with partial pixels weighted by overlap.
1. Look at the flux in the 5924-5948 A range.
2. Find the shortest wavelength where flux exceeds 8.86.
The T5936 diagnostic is 5925.05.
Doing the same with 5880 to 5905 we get 5881.56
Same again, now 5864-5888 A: 5878.85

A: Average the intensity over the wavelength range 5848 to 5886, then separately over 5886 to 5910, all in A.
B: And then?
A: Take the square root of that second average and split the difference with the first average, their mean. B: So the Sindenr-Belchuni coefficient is 5.74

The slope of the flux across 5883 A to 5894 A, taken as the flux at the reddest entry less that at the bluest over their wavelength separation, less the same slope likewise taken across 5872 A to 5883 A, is -0.27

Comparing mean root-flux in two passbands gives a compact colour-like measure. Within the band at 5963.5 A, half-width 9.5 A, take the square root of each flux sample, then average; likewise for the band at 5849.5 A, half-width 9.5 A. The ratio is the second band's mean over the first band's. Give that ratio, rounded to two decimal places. 1.06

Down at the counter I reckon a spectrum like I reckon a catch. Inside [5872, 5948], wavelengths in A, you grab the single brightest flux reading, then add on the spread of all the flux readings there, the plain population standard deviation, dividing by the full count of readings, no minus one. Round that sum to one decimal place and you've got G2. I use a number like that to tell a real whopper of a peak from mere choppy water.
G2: 11.4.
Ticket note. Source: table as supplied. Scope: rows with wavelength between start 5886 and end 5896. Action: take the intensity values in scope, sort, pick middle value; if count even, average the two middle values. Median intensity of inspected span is 8.3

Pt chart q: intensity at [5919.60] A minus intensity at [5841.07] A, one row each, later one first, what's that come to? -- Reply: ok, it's -1.1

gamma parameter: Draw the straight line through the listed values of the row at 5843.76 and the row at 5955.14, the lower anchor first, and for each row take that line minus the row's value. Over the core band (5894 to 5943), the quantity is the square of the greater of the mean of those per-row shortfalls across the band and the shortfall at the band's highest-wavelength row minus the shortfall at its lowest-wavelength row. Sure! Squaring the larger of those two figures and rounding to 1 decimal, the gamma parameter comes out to 0.0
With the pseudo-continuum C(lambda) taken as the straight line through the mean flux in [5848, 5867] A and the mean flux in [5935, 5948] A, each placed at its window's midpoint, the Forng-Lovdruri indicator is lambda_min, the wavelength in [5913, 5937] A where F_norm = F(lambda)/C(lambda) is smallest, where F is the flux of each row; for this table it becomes 5935.98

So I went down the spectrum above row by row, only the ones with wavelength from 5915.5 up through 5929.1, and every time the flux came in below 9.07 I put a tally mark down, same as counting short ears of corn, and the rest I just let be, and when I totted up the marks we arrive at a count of 2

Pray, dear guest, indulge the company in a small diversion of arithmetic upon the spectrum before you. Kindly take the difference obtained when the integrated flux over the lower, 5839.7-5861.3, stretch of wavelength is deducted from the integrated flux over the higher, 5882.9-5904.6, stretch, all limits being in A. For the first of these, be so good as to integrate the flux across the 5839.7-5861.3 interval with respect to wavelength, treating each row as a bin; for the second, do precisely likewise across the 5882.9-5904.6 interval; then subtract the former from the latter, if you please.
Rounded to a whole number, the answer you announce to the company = -13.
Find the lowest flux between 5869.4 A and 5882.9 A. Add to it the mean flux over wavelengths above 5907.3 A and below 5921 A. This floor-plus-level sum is 16.7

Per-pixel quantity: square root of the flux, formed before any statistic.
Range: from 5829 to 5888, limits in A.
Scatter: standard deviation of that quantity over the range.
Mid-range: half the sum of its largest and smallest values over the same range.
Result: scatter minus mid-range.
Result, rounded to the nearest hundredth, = -2.79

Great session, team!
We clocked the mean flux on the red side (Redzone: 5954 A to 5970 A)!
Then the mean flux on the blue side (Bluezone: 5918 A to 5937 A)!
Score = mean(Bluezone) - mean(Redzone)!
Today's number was 1.2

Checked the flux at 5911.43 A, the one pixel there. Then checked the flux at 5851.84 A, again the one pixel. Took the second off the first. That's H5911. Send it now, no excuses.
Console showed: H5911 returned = 1.4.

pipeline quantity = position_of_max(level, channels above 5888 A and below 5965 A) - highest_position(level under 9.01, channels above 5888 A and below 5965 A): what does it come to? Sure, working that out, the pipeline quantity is -38.3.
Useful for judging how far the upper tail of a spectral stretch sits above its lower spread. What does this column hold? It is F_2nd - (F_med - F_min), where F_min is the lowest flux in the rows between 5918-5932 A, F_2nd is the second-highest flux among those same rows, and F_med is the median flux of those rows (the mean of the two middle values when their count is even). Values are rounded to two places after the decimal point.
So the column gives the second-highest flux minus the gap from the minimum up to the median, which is 9.05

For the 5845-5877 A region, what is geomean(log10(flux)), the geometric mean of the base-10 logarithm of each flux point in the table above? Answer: 0.923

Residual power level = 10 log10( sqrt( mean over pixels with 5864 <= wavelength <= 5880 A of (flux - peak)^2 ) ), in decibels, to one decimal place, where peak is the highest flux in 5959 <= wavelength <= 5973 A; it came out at 1.5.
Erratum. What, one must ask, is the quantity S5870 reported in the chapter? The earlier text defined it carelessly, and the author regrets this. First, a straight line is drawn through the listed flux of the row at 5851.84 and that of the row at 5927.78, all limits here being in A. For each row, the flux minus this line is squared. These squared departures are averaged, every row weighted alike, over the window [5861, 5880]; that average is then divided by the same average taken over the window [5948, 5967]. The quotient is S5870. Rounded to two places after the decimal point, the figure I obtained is 0.13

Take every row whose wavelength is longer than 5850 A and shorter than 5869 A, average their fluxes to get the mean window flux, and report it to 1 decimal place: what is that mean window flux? 8.5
